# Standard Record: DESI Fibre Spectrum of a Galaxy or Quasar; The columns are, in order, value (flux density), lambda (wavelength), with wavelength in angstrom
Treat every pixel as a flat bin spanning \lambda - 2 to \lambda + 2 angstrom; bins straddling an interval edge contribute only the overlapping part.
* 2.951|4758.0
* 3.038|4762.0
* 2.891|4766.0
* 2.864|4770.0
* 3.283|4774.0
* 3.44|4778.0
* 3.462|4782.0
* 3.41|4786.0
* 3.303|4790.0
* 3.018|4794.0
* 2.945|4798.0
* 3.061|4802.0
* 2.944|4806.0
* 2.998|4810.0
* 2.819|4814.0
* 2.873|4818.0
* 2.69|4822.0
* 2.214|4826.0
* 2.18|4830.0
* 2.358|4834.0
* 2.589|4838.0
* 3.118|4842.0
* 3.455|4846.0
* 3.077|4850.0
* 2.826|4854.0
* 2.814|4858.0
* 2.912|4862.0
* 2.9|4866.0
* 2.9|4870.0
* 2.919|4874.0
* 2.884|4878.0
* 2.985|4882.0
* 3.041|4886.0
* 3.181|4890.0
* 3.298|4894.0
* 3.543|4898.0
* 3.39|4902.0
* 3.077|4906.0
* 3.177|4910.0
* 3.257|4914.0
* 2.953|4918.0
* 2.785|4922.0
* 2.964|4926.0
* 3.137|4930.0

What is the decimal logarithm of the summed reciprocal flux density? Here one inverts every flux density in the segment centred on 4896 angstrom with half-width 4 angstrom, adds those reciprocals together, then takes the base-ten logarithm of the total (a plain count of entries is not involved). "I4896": -0.23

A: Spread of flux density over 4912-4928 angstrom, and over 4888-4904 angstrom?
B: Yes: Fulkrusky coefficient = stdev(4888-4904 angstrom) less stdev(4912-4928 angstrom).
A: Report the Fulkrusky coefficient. -0.04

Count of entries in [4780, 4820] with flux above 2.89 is 8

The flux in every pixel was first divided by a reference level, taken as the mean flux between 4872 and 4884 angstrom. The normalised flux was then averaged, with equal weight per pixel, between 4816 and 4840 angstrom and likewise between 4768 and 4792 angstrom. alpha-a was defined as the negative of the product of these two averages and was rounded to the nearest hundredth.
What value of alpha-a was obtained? -0.95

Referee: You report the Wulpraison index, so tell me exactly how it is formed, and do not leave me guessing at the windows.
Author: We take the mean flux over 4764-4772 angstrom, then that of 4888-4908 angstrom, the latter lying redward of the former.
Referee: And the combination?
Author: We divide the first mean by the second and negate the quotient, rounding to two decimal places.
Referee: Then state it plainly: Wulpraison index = -0.87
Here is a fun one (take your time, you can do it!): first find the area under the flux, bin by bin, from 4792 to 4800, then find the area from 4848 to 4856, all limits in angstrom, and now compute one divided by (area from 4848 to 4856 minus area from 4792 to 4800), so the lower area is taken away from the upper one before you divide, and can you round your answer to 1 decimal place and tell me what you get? -4.2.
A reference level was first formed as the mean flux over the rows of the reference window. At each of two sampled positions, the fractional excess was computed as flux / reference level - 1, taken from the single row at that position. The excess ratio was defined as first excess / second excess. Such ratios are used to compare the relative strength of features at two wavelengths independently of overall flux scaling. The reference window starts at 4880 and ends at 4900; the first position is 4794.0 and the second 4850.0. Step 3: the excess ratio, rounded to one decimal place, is 1.4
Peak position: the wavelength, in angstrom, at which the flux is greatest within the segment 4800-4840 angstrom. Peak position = 4802.0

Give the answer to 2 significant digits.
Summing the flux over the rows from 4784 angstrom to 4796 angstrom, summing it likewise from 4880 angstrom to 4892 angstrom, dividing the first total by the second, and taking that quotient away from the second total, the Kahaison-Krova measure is 8.2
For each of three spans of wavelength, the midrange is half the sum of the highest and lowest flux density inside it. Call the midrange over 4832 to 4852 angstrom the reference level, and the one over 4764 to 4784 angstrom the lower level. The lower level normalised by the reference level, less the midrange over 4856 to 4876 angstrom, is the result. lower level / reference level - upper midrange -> -1.78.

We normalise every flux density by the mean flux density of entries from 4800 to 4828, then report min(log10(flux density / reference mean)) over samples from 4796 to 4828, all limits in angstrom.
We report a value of -0.102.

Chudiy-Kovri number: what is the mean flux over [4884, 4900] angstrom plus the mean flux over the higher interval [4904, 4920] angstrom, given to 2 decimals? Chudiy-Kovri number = 6.38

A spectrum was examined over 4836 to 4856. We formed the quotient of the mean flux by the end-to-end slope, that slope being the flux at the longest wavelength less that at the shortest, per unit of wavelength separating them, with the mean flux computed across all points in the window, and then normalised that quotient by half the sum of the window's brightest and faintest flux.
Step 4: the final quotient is 67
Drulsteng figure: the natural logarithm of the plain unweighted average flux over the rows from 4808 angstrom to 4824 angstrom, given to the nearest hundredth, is 1.05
